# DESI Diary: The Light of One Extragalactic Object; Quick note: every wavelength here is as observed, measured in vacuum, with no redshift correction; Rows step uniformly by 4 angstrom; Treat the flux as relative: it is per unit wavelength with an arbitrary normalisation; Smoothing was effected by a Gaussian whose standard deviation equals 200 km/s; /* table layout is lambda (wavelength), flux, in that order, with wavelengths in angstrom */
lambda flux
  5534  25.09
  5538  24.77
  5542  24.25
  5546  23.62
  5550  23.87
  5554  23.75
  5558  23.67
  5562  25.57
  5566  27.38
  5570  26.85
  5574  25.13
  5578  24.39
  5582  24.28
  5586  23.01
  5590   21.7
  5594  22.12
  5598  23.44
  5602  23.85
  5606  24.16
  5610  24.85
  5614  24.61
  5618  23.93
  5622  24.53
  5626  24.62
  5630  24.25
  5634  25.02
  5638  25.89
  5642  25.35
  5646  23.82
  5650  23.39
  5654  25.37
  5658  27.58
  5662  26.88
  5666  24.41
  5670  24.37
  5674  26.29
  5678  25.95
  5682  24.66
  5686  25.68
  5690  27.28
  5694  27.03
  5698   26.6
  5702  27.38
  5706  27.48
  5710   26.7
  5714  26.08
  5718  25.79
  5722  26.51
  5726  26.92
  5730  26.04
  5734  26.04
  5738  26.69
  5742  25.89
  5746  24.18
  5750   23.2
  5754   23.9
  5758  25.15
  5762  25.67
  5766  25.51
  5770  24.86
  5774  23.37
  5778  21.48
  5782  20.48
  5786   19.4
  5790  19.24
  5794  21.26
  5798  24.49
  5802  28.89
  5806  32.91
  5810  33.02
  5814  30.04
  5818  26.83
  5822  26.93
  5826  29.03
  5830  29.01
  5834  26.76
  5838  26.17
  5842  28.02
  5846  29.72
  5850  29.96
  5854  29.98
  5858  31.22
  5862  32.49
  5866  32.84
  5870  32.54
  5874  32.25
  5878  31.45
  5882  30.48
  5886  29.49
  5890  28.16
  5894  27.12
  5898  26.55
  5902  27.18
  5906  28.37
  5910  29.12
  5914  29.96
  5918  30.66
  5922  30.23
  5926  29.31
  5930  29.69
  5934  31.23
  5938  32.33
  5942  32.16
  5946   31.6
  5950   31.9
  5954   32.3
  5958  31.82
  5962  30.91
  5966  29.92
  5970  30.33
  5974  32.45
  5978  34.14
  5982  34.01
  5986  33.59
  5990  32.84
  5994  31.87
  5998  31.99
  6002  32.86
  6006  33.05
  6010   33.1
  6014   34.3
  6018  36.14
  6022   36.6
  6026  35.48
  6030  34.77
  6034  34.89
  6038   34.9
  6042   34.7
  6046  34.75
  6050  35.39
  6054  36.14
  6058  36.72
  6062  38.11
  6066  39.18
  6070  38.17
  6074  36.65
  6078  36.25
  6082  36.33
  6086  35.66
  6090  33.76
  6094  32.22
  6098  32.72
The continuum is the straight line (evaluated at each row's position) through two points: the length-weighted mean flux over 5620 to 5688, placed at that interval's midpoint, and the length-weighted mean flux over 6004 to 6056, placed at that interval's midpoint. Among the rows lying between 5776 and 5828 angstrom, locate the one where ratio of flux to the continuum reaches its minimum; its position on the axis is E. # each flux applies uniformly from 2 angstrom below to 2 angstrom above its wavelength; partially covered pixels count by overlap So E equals 5790 angstrom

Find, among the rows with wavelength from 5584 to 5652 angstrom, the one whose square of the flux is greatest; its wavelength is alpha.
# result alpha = 5638 angstrom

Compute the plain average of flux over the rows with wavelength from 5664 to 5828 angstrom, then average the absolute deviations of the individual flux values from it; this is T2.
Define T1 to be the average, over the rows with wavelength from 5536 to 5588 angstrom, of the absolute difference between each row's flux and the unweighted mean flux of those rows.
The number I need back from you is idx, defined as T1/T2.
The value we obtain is 0.5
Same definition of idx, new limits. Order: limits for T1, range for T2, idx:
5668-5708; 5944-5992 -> 0.8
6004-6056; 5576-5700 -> 0.7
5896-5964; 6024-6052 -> 5.5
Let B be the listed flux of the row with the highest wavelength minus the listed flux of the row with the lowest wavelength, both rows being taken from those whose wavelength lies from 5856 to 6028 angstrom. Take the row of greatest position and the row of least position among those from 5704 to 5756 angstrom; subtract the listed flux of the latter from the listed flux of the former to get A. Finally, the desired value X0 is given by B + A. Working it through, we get 0.7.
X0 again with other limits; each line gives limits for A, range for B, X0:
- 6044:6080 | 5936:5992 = 2.0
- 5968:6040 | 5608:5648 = 3.5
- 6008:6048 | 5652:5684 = 0.9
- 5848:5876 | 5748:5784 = -0.4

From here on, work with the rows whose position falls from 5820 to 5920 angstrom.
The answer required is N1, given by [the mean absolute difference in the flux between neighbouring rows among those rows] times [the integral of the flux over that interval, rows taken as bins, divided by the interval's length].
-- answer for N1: 27.0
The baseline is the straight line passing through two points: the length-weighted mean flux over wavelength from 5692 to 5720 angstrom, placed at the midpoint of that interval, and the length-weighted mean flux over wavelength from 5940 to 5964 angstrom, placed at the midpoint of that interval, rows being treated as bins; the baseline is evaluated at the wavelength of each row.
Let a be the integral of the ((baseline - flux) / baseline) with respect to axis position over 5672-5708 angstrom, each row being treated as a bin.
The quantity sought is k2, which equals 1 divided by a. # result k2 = -8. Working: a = -0.1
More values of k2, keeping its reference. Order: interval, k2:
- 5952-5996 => 19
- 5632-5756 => 0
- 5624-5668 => 2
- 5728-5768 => 0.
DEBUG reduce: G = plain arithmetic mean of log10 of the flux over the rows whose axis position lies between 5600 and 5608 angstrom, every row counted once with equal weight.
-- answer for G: 1.38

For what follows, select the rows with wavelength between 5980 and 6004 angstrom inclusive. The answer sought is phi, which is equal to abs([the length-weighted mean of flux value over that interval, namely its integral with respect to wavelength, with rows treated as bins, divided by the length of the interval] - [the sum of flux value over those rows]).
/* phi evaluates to 164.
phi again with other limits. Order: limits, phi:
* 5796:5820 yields 147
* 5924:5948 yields 155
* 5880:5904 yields 141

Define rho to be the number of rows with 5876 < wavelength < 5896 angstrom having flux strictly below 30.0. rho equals 3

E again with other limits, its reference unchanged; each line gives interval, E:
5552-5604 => 5590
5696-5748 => 5746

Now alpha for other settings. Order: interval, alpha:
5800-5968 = 5810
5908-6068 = 6066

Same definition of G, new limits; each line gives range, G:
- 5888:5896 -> 1.44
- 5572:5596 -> 1.37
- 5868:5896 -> 1.48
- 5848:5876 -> 1.50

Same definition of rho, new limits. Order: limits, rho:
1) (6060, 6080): 0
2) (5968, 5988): 0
